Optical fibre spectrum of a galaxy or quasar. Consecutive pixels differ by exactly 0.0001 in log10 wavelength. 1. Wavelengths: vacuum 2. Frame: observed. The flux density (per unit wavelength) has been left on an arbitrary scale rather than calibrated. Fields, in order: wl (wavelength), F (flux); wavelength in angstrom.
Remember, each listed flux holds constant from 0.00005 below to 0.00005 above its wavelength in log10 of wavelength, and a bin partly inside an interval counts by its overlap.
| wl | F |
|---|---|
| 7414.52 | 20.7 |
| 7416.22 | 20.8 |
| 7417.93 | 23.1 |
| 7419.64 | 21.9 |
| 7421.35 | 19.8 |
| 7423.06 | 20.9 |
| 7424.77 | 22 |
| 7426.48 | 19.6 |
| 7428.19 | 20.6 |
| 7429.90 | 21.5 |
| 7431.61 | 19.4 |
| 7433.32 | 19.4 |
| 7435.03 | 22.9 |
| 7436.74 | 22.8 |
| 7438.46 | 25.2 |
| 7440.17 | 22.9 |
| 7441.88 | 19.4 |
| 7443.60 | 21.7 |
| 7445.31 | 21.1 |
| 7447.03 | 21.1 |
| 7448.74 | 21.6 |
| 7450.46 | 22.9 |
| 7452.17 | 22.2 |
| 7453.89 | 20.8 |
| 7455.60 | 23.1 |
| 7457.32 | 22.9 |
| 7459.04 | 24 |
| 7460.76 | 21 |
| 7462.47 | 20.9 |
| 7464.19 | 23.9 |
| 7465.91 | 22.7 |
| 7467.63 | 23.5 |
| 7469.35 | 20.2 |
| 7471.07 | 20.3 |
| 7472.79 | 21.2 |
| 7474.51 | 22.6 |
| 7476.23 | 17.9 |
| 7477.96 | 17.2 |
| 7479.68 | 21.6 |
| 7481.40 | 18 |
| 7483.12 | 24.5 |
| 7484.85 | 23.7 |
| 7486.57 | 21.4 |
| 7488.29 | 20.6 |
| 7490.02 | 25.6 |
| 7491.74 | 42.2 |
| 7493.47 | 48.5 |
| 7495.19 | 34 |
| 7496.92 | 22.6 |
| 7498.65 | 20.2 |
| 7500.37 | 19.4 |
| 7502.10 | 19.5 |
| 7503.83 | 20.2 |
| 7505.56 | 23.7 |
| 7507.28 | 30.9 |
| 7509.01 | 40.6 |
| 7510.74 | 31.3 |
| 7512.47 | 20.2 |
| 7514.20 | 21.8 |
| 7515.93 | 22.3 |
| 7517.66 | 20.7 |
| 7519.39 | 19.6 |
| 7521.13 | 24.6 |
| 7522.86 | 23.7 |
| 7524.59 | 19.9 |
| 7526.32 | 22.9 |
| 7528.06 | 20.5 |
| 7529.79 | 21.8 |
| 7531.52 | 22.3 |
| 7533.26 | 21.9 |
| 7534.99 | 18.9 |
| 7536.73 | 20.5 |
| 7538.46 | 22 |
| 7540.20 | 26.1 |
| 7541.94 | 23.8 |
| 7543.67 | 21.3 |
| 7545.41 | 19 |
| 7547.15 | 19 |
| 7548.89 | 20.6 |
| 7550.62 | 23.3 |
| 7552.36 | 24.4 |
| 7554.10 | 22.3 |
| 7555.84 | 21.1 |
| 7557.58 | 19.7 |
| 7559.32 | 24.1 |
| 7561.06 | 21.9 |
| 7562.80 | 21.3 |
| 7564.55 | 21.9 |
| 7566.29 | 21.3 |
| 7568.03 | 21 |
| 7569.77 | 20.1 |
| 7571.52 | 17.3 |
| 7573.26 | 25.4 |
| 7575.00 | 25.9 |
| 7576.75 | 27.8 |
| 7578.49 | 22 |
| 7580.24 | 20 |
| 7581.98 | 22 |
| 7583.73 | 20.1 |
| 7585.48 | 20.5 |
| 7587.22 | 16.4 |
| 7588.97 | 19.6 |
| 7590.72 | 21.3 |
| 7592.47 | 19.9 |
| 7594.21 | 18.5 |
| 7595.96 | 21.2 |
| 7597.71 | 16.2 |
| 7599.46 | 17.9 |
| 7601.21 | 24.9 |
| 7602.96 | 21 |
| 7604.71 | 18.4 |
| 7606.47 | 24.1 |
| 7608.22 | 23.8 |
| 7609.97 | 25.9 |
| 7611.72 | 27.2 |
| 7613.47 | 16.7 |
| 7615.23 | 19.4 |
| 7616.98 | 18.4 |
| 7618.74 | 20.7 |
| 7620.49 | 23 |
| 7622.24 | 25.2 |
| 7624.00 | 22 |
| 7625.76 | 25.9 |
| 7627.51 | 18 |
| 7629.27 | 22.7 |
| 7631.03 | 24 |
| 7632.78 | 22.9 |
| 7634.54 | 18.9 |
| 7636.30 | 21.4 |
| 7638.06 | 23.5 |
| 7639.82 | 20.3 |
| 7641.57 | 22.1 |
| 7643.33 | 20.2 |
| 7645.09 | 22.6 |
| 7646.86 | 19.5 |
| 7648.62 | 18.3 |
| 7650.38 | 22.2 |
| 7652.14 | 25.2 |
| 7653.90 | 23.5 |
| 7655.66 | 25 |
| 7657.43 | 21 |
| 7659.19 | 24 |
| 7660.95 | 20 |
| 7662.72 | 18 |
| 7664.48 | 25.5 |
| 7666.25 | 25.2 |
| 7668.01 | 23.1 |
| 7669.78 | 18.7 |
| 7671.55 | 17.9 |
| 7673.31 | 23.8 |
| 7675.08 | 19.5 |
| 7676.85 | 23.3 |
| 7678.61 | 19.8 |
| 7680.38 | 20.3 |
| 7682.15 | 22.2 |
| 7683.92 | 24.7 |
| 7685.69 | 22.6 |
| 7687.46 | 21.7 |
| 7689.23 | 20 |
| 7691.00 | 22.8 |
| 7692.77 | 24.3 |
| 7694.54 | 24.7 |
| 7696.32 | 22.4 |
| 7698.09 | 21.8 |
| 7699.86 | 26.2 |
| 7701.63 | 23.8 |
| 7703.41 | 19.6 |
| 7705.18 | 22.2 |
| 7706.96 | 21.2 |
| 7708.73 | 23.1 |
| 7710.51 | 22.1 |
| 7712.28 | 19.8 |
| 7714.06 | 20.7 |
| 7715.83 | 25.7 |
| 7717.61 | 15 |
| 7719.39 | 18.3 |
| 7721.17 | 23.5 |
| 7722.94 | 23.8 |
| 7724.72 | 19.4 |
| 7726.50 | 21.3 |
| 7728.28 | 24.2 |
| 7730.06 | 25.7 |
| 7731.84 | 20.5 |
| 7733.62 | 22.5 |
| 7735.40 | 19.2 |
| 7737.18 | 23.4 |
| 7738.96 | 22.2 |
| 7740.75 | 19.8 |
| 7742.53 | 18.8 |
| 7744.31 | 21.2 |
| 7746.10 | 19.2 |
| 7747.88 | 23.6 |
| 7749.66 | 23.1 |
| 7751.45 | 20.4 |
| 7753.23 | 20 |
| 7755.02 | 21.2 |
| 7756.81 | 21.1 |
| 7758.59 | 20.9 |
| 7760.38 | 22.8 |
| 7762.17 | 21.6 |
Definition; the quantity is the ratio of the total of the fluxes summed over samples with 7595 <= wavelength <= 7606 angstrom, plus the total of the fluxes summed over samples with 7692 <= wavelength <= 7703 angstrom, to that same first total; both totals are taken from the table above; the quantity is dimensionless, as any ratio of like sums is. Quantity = 2.20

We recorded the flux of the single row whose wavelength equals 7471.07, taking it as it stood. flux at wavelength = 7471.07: 20.3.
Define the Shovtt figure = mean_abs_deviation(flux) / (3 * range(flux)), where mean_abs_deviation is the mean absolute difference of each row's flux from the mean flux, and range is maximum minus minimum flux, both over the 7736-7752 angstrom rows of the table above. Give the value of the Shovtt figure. 0.110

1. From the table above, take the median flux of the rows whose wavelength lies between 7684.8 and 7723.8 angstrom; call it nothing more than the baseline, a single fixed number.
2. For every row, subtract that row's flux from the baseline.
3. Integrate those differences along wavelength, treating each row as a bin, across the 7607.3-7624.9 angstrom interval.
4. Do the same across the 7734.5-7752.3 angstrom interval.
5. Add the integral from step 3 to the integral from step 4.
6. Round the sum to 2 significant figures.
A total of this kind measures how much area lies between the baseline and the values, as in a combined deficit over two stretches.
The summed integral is 23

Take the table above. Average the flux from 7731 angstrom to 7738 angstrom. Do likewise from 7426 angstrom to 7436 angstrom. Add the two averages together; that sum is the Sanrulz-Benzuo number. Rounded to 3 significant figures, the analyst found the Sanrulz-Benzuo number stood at 42.0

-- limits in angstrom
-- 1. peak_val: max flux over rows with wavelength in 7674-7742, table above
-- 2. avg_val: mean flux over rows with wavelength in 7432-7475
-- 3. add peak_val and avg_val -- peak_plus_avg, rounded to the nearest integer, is 48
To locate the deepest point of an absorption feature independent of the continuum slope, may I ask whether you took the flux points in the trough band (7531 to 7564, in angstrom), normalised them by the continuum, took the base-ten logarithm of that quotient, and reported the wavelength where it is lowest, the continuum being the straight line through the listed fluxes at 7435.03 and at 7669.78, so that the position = 7534.99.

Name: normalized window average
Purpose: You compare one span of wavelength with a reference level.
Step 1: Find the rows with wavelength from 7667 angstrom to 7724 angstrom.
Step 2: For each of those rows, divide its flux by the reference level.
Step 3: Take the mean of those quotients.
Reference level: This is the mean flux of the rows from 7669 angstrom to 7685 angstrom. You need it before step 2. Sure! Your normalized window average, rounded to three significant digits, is 1.03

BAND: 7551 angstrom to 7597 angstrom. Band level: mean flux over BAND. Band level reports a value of 21.4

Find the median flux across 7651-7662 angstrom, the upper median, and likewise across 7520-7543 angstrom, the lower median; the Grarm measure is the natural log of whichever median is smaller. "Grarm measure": 3.09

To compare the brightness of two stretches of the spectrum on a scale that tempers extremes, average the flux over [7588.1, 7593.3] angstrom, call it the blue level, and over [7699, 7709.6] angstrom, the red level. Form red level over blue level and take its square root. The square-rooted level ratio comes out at 1.06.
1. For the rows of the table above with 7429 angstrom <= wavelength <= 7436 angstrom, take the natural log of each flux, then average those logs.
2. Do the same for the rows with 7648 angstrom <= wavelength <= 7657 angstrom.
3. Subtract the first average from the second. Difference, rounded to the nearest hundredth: 0.09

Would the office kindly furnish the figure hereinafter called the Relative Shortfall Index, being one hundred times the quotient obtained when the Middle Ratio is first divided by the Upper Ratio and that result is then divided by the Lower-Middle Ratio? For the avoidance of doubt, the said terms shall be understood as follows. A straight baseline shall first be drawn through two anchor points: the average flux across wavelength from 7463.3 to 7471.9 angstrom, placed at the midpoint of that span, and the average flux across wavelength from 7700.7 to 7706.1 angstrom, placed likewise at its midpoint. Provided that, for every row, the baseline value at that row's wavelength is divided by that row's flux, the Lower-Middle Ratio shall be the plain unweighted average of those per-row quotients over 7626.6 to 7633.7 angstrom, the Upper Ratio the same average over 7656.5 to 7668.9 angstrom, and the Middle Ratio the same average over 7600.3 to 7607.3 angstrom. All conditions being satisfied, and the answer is 100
